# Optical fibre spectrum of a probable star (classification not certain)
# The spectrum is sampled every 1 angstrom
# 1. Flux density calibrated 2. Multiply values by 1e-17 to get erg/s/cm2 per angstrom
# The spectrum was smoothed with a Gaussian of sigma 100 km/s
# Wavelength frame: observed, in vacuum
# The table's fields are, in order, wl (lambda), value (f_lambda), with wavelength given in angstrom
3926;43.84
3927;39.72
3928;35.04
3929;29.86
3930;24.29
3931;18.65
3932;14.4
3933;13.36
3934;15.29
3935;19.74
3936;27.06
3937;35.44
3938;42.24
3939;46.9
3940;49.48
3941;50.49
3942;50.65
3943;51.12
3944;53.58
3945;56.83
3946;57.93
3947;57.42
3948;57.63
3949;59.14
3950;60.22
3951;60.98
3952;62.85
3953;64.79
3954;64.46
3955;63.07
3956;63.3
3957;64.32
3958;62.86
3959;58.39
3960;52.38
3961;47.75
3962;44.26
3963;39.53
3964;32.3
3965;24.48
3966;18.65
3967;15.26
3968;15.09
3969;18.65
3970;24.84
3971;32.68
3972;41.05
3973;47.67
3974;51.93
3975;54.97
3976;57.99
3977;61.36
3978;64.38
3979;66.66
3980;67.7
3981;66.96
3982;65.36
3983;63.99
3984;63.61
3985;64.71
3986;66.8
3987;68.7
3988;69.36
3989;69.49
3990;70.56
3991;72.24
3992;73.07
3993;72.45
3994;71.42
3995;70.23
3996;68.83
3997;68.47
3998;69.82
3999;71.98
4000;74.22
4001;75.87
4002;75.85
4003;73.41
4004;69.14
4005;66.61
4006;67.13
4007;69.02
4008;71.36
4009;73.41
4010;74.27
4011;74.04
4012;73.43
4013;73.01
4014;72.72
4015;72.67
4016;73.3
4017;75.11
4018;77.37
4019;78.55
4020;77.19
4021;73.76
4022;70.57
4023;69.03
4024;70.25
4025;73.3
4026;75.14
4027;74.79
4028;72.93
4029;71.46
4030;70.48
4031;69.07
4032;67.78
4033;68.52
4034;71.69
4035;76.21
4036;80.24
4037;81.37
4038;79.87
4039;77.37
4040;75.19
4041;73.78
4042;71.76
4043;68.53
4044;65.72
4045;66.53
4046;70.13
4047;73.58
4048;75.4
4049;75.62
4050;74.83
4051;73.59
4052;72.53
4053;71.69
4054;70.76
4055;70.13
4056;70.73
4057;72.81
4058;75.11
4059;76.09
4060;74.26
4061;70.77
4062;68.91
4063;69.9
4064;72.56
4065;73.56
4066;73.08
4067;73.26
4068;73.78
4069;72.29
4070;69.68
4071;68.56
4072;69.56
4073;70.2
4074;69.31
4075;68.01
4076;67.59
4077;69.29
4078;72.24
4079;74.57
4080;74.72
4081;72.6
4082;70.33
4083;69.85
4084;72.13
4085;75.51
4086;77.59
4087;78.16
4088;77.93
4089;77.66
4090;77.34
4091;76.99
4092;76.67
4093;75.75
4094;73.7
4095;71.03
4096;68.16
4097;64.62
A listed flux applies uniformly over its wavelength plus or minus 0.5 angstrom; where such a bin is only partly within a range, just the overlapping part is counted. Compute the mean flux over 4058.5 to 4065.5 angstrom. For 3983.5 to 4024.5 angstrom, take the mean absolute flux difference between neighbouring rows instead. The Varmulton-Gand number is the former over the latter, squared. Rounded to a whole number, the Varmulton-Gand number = 2610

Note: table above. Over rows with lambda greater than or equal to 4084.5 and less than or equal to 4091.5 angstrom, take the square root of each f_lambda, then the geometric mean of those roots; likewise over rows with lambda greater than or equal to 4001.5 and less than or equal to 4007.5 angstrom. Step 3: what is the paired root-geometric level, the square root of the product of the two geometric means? 8.58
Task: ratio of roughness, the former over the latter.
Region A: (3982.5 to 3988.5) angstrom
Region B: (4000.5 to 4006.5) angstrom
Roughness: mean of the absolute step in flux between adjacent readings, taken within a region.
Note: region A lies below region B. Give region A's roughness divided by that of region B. 0.6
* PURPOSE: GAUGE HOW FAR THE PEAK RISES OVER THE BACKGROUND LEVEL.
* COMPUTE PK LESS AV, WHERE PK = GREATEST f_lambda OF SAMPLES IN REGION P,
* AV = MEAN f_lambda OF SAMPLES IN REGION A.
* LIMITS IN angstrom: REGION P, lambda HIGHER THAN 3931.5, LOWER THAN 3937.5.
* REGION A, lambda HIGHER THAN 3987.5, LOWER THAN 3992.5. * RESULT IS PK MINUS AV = -36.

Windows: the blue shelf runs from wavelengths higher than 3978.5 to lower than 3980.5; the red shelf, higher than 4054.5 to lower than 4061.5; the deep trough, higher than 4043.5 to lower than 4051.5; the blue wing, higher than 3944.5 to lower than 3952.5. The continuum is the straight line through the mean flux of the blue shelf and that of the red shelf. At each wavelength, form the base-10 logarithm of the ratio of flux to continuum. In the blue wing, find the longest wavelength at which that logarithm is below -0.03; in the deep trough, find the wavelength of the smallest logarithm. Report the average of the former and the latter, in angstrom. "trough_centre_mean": 3997.0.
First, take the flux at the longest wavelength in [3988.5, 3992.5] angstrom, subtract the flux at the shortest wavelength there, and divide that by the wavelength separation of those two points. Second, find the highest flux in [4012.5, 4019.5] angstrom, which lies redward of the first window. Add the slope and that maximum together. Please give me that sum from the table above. 80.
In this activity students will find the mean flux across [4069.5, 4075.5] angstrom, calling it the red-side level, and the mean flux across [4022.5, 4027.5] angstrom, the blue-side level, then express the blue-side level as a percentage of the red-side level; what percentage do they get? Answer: 105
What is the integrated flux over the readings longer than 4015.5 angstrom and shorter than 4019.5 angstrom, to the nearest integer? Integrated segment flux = 304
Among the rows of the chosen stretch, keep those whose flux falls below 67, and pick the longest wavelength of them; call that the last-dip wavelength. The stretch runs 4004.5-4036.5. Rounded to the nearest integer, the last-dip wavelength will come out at 4005 angstrom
